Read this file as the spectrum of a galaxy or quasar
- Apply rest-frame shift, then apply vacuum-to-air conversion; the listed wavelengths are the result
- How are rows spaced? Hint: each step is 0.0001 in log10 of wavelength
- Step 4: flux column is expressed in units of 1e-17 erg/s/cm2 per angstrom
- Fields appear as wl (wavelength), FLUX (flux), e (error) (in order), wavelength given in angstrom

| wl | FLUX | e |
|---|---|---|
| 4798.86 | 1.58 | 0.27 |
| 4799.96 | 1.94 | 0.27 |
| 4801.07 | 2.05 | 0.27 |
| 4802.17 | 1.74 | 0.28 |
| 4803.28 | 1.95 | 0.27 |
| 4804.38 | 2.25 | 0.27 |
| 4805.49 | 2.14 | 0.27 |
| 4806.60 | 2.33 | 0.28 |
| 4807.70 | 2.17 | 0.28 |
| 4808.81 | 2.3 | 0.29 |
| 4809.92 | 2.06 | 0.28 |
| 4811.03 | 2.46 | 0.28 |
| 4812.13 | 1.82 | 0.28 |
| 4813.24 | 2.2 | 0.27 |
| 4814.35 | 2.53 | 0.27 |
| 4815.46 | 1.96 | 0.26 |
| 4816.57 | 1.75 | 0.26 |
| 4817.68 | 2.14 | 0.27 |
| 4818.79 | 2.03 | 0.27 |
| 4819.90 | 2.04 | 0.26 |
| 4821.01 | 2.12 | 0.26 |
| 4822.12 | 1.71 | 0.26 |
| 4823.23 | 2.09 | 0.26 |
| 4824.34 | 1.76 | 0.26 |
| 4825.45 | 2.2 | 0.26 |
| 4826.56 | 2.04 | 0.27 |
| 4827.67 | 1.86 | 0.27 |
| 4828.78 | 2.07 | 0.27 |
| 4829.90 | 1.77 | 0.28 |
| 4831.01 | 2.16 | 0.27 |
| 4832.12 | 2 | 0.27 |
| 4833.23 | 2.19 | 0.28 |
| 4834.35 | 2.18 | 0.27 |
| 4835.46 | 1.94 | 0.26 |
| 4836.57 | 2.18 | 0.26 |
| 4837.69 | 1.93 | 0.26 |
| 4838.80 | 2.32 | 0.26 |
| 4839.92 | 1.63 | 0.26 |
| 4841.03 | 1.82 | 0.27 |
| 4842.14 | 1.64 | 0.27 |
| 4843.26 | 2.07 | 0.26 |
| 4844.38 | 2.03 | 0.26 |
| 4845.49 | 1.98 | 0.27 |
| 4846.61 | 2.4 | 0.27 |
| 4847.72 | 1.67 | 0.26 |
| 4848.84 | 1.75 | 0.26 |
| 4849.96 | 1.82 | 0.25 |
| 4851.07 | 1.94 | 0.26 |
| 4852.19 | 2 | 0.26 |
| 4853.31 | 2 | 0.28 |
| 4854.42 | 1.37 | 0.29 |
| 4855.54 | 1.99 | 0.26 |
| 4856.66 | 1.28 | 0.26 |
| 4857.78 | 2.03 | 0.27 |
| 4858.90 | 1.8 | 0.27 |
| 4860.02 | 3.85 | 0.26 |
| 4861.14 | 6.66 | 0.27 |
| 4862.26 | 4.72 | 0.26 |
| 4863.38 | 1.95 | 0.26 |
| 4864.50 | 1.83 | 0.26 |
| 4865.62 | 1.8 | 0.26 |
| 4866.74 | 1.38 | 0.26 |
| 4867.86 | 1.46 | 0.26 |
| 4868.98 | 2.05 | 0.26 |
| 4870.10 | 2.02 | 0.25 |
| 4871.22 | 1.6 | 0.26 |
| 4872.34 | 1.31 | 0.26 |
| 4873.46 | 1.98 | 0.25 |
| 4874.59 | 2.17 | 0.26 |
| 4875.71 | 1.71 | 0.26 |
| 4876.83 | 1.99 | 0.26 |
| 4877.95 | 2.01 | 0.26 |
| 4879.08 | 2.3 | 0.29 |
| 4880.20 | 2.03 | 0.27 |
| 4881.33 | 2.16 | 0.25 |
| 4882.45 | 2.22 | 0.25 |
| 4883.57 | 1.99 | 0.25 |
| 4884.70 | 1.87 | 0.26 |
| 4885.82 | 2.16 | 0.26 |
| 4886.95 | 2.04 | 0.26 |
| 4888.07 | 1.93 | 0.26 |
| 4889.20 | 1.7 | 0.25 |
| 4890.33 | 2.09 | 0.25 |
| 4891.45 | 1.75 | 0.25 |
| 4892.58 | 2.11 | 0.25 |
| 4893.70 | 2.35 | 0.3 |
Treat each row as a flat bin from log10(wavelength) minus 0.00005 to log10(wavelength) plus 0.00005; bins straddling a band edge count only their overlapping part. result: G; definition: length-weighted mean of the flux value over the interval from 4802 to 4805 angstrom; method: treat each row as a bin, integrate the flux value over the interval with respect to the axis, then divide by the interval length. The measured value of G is 2.01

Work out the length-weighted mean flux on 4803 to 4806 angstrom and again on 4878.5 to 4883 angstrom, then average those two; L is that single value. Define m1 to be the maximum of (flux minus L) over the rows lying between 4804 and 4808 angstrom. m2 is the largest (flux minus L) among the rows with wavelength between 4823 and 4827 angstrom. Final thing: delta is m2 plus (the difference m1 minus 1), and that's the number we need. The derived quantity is -0.77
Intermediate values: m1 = 0.18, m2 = 0.05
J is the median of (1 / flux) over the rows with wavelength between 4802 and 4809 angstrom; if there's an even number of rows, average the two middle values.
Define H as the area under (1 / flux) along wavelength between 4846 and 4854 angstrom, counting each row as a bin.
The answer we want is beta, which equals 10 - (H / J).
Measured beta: 0.9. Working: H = 4.20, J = 0.461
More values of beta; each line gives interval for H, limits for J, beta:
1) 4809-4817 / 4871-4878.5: 2.4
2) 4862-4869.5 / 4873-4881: 1.8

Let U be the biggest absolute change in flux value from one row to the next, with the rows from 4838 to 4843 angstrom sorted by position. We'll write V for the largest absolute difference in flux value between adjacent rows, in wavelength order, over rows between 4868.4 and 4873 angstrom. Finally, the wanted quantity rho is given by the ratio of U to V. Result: 1.6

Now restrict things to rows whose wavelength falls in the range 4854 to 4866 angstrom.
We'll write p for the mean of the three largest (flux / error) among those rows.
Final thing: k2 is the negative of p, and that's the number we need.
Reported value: -19.2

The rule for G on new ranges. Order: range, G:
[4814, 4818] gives 2.07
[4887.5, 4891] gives 1.90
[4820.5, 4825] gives 1.93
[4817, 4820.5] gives 2.06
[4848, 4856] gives 1.83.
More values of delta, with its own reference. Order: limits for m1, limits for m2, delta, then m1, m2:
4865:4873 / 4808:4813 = -0.79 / -0.10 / 0.31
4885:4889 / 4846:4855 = -0.74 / 0.01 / 0.25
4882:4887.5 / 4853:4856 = -1.08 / 0.07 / -0.15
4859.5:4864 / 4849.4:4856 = 3.36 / 4.51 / -0.15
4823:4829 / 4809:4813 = -0.64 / 0.05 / 0.31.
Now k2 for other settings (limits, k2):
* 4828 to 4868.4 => -19.2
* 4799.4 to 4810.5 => -8.2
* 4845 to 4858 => -8.1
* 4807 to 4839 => -9.0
